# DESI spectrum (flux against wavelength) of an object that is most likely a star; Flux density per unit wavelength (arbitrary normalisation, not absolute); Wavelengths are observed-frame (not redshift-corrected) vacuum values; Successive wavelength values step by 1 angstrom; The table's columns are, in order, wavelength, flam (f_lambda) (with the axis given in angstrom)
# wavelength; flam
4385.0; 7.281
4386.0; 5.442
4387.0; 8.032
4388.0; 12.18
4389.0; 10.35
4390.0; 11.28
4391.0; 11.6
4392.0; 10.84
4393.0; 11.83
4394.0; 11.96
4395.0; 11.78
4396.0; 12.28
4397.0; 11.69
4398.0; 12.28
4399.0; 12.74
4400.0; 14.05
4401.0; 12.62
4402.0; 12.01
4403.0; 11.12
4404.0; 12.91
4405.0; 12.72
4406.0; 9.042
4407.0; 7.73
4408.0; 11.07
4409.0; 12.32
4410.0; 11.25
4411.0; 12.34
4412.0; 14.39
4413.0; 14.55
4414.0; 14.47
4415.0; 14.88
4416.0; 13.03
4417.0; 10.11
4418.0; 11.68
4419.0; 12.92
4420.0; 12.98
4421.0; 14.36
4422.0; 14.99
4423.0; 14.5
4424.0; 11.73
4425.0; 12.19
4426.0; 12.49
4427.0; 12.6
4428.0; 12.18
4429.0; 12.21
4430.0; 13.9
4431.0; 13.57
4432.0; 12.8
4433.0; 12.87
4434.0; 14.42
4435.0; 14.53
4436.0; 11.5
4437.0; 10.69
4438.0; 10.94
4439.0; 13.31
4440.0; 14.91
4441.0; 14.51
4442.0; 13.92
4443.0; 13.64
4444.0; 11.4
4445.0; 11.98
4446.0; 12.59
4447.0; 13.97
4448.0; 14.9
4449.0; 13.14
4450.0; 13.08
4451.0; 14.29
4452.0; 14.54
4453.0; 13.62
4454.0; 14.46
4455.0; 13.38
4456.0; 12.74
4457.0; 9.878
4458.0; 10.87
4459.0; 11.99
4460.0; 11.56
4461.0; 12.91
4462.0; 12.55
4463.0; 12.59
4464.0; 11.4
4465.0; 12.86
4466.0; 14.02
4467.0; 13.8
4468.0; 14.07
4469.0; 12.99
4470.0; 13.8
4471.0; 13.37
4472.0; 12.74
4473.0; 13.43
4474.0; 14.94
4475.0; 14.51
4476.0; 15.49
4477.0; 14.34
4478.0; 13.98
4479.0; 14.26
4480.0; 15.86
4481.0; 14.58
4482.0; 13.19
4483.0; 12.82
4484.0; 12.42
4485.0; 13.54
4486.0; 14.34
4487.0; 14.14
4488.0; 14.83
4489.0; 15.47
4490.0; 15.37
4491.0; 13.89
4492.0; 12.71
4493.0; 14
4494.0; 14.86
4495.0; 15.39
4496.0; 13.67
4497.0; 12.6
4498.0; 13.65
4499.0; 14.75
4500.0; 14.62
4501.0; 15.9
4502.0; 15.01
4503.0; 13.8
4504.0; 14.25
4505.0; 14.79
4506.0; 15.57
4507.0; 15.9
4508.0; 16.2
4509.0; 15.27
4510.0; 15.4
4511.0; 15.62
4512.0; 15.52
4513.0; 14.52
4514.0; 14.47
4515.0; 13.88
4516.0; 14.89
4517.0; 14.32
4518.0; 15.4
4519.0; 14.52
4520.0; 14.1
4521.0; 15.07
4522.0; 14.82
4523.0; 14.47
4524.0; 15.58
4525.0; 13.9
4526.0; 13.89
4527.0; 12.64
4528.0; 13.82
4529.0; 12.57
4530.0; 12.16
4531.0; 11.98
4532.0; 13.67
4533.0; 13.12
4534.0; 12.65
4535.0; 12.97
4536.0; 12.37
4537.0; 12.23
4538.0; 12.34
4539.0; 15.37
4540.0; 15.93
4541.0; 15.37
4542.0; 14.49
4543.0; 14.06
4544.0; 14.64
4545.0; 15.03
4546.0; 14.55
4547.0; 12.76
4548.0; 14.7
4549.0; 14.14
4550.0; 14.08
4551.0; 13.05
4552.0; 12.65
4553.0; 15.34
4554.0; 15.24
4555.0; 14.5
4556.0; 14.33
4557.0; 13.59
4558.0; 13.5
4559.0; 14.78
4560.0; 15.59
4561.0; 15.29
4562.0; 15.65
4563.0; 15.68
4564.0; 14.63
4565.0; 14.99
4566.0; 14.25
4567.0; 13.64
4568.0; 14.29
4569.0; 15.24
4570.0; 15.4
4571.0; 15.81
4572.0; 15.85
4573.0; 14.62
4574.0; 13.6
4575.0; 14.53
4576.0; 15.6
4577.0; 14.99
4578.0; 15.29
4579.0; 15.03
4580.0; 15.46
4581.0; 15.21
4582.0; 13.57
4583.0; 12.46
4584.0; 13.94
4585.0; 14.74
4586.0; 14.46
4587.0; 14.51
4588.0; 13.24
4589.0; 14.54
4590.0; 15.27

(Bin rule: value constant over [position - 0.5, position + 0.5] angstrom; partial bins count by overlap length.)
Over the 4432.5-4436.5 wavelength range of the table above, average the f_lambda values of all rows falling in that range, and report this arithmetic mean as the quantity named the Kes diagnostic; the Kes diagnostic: 13.3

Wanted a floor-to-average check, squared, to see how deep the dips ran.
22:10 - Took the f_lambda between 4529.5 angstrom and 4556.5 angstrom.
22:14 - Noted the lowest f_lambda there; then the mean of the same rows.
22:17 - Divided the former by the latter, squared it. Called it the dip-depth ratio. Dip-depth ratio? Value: 0.75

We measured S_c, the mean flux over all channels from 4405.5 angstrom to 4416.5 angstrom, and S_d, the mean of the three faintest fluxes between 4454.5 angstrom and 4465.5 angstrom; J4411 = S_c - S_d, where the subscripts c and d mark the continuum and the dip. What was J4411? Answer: 1.6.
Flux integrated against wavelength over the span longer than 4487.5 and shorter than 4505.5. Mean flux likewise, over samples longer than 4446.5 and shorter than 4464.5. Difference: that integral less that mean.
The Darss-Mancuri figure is 247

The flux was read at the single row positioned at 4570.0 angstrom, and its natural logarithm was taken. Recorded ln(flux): 2.73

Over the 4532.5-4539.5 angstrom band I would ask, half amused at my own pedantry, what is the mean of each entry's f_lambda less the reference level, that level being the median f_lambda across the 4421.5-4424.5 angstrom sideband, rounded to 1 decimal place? -1.5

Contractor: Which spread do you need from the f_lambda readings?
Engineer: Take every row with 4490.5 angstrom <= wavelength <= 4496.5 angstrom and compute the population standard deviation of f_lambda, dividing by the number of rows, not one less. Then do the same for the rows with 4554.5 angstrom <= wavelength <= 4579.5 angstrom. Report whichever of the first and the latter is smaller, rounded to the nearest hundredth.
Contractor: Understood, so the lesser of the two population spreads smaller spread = 0.72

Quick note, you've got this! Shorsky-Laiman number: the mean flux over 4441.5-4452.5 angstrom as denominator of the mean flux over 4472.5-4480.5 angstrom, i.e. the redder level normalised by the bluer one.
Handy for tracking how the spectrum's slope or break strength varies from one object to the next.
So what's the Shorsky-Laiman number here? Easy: 1.09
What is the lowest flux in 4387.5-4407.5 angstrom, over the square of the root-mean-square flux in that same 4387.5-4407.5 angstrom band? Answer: 0.0562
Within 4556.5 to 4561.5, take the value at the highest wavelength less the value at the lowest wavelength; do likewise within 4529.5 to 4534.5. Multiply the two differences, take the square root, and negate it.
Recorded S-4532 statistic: -0.91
